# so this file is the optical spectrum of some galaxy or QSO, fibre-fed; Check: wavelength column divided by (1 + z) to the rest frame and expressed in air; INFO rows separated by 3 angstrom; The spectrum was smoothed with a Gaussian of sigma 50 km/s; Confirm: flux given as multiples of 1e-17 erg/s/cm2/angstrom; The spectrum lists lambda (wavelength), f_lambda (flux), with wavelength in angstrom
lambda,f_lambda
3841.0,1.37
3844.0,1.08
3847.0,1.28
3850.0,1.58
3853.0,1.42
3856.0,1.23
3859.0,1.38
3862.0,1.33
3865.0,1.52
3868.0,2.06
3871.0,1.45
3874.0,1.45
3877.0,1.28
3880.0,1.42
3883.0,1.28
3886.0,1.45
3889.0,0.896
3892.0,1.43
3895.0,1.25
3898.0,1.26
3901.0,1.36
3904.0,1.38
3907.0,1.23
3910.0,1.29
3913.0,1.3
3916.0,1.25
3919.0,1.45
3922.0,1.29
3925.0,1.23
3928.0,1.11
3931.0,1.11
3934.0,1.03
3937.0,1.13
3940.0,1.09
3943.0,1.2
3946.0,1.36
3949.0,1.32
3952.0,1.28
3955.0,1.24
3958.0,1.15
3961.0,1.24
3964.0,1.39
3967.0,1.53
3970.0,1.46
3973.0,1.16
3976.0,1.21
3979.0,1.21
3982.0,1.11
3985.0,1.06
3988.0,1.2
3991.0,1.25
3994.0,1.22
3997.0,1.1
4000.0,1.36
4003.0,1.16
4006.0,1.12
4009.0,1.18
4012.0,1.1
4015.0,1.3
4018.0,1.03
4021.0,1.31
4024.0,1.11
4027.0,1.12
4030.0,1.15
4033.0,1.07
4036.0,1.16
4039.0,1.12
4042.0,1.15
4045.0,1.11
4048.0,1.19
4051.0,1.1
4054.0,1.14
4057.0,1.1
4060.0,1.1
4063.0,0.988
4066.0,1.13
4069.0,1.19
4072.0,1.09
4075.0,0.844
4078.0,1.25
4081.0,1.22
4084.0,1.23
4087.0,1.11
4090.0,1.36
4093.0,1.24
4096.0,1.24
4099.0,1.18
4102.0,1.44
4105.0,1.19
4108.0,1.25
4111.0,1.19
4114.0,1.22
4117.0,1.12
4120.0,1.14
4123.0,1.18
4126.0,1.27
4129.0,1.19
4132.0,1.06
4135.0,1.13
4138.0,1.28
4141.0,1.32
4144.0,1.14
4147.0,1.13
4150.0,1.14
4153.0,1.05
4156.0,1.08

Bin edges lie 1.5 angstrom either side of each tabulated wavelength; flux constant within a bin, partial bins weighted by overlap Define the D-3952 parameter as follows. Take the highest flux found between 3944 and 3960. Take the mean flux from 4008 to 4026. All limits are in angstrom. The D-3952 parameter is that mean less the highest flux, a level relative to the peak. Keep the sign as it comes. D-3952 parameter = -0.19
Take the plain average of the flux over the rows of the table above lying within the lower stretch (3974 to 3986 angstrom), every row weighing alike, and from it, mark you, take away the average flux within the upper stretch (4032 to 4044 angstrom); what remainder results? 0.02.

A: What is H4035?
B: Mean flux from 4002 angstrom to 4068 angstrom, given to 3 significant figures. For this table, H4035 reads 1.13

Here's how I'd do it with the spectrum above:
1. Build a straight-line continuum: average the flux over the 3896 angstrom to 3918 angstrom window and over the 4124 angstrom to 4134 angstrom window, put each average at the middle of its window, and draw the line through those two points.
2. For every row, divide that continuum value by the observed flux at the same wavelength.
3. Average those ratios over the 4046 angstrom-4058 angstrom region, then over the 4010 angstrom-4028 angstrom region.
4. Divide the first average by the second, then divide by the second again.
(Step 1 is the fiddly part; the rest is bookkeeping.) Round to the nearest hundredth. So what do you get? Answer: 0.94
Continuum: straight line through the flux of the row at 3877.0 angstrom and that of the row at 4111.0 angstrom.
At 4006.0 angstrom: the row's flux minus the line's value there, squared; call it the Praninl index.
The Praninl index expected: 0.0122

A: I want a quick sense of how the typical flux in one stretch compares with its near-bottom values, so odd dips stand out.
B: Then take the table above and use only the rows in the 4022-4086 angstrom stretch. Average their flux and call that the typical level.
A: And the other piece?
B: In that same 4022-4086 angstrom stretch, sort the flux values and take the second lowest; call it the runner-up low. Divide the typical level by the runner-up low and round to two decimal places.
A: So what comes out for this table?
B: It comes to 1.14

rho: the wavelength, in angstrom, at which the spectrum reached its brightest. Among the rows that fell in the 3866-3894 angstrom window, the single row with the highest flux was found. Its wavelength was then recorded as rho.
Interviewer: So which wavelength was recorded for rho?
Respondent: 3868.0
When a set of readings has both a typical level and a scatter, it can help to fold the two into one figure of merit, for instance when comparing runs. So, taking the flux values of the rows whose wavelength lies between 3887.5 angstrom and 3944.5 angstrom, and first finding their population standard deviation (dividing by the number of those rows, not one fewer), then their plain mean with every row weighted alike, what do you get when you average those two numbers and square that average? 0.464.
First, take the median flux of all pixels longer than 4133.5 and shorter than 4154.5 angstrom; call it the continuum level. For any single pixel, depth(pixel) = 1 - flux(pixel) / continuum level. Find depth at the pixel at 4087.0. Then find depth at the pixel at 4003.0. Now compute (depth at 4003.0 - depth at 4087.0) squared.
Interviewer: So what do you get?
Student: 0.002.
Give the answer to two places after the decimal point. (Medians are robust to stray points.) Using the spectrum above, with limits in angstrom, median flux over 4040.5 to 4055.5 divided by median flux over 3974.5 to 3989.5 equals 0.95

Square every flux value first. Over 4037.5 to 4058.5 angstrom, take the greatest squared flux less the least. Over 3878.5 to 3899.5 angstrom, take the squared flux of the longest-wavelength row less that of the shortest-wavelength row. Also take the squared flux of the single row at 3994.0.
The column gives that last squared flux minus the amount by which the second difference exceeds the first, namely 2.123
